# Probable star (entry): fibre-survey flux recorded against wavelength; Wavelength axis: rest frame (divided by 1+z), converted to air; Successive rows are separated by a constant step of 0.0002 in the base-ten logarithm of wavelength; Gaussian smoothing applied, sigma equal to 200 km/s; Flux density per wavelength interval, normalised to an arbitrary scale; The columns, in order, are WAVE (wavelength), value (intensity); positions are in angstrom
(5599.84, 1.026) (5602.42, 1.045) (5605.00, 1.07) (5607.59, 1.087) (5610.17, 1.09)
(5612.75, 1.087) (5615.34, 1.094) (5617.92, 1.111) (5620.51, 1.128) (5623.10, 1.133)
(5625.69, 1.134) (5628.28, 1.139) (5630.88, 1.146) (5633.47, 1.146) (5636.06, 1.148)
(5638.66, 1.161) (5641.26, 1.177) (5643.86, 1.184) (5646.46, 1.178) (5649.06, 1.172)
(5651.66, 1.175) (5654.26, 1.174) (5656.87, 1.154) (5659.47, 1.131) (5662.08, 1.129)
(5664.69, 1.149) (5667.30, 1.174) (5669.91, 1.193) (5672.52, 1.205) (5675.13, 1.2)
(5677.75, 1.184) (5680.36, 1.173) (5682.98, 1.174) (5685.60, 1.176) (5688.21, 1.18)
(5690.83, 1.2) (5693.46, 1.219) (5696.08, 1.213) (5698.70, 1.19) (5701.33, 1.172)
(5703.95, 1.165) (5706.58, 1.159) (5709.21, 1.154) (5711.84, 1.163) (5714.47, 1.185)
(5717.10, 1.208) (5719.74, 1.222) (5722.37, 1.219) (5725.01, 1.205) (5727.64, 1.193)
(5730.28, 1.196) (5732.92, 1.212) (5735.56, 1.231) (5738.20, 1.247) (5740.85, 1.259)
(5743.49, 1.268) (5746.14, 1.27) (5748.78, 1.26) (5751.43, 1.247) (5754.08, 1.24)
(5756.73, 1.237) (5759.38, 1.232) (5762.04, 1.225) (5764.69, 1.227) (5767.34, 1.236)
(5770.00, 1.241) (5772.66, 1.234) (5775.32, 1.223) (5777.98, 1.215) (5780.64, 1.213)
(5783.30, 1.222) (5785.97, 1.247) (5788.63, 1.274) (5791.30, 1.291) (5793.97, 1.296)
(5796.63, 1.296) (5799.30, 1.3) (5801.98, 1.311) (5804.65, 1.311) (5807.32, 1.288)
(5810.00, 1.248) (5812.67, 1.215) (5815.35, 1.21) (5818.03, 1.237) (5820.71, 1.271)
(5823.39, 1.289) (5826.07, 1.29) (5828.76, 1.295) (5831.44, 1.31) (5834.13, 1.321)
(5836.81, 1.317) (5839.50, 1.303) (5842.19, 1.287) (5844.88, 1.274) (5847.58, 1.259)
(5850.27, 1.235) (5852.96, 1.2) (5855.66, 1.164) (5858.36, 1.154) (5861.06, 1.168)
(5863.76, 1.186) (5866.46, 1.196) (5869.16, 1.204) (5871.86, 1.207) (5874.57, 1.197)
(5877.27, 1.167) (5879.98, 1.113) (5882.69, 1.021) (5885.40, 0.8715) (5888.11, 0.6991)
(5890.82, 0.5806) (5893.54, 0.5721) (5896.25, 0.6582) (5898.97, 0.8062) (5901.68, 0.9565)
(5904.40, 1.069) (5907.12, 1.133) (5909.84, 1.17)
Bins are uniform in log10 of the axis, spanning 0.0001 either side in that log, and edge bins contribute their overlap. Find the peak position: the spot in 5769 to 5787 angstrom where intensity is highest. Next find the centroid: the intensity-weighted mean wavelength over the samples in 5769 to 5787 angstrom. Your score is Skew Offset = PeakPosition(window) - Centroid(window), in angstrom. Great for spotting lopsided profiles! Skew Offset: 8.0 angstrom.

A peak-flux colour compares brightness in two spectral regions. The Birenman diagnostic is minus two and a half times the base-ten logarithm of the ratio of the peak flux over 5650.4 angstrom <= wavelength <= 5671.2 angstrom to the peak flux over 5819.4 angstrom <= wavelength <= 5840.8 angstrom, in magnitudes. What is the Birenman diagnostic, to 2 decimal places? 0.11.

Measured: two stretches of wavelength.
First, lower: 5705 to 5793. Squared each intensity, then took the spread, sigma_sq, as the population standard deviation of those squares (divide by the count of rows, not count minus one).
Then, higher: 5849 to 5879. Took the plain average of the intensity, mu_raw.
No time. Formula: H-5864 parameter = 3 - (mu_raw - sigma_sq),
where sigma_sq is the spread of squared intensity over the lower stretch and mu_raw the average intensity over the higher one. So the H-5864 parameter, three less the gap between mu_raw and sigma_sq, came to 1.89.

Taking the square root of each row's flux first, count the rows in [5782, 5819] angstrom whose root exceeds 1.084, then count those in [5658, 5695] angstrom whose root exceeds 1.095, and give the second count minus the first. -10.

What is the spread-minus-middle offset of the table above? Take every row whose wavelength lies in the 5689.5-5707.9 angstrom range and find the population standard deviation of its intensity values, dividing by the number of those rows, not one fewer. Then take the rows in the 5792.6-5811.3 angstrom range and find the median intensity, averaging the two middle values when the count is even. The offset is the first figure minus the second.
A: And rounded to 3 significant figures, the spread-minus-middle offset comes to -1.27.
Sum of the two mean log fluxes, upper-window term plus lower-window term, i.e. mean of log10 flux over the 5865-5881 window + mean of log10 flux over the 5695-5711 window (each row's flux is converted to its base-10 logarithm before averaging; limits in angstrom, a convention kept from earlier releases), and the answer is 0.142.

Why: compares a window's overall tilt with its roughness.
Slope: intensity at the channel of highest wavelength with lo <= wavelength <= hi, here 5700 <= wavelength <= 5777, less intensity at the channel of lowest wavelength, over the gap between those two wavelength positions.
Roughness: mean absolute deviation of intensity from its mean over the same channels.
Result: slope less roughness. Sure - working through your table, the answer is -0.026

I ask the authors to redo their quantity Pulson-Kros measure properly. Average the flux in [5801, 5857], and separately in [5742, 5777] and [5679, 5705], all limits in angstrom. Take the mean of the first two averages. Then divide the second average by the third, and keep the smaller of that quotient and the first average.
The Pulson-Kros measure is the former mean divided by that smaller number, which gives 1.20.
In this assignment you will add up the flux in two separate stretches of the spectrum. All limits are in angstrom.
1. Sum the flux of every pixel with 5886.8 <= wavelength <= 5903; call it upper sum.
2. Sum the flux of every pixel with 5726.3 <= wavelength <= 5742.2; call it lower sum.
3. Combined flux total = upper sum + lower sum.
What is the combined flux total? 11.6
